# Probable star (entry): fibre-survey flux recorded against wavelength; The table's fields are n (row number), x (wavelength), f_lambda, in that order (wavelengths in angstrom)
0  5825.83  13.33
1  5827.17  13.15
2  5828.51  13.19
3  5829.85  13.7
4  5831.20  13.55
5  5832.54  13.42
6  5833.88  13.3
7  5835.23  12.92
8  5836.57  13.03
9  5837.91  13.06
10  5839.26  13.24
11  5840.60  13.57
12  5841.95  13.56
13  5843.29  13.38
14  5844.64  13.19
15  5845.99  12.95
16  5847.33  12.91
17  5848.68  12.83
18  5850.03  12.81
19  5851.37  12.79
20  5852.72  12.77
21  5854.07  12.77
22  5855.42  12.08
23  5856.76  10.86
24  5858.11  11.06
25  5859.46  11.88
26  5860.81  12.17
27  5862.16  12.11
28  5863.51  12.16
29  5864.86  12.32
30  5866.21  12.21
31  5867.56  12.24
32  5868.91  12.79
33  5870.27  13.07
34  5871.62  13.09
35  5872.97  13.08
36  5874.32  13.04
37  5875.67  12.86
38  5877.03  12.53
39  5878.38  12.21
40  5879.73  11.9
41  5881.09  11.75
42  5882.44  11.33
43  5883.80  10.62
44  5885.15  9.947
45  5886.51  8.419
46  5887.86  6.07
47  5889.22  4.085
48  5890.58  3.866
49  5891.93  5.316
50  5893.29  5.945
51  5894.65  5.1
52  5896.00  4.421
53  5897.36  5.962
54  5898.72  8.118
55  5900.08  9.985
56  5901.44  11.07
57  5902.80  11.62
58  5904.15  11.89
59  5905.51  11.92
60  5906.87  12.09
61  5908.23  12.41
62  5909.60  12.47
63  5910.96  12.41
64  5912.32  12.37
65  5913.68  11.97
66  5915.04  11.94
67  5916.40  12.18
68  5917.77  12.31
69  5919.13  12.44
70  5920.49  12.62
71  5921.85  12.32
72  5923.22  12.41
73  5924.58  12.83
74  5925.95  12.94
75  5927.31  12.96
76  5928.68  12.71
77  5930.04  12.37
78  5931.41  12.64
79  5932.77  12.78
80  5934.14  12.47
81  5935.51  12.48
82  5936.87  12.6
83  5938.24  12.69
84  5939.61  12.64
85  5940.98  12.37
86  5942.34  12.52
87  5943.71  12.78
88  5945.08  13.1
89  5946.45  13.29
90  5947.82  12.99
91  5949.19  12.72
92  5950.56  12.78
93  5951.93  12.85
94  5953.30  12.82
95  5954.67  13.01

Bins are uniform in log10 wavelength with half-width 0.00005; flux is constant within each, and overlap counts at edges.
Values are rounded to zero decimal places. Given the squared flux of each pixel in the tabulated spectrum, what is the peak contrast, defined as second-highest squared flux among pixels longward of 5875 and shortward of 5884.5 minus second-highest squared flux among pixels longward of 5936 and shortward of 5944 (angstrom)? -4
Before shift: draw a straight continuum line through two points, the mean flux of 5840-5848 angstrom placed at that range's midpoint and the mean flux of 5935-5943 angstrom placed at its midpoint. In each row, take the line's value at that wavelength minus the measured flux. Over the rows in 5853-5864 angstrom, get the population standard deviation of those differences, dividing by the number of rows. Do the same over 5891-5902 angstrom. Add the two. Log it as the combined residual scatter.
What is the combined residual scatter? 2.9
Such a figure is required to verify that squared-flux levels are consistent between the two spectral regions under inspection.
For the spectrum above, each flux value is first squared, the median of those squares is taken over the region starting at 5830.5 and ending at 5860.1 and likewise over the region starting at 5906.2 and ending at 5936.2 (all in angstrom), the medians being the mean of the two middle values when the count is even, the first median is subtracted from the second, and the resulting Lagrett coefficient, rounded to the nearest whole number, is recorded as -13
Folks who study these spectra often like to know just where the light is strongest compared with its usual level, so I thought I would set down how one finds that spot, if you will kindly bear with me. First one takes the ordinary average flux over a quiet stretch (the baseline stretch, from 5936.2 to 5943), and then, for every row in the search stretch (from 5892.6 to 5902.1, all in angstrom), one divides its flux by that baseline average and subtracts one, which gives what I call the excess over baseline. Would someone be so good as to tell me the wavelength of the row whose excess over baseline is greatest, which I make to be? 5901.44 angstrom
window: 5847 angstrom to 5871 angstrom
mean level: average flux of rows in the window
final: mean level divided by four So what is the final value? 3.08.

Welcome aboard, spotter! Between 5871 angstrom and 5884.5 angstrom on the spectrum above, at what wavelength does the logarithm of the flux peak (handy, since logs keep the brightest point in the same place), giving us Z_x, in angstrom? 5871.62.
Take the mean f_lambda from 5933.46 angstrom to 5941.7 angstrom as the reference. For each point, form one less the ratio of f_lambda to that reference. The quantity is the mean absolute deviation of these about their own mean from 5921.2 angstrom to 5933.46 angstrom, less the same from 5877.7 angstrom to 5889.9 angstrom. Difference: -0.165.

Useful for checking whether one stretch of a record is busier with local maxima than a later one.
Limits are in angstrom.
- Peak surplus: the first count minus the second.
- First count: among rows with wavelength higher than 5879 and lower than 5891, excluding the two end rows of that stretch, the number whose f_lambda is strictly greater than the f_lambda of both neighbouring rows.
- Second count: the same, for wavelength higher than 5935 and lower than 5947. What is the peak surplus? -1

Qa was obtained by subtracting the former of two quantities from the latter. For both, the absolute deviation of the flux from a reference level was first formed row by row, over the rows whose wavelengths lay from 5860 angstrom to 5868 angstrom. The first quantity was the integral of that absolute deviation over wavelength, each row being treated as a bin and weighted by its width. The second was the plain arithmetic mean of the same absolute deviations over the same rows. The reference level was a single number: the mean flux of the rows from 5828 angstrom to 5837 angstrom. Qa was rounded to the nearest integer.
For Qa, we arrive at -8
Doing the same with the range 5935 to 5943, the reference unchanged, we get -5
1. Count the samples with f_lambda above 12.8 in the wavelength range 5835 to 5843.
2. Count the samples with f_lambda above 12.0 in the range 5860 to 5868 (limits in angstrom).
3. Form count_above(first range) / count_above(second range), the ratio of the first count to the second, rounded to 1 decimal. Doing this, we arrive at 1.0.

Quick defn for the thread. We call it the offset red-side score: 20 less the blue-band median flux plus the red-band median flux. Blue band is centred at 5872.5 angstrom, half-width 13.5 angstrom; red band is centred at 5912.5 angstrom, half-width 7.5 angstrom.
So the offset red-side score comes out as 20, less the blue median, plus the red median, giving 20.1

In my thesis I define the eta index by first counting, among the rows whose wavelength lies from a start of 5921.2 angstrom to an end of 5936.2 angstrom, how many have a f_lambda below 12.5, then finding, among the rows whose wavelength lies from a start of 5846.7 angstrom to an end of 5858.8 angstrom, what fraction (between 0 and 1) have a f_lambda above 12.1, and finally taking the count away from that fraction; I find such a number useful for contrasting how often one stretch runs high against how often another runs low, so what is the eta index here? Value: -4.3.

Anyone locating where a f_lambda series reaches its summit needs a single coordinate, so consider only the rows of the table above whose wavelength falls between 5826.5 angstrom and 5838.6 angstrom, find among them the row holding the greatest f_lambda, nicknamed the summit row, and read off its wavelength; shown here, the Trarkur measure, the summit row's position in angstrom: 5829.85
